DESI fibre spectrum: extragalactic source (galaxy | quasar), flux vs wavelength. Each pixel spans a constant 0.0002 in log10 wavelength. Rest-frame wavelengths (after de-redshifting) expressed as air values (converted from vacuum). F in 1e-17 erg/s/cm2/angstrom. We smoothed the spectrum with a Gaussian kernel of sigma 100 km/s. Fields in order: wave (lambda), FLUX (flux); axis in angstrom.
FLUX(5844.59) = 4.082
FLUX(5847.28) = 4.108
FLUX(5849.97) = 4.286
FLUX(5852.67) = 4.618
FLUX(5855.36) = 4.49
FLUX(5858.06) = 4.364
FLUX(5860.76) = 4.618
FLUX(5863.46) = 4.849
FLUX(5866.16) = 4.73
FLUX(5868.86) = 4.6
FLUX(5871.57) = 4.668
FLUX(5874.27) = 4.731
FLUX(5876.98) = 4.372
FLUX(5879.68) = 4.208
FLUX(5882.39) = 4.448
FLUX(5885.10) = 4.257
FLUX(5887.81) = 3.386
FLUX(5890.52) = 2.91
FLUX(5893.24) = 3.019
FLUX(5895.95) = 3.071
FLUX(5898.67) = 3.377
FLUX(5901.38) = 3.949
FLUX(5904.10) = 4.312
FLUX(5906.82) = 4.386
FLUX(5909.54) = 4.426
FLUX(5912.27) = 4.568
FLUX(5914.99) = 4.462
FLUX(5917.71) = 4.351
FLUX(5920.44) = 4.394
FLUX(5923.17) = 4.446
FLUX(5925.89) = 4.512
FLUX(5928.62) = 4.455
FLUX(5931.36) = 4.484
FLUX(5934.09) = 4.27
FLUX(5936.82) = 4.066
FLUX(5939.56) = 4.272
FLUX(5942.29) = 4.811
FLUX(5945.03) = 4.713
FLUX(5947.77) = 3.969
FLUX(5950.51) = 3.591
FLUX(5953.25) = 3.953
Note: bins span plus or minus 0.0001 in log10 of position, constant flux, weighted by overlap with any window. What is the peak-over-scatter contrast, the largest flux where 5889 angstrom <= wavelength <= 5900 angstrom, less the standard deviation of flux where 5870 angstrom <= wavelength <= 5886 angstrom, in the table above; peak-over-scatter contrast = 3.2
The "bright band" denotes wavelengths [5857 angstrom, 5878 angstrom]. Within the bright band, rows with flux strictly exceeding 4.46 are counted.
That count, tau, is 6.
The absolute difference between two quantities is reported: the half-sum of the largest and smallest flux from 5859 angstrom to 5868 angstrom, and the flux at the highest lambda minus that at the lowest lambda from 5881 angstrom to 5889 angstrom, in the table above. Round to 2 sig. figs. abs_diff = 5.8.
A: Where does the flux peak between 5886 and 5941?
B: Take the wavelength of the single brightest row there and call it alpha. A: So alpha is 5912.27 angstrom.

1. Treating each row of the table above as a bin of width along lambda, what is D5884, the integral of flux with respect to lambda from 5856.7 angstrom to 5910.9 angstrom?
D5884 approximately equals 224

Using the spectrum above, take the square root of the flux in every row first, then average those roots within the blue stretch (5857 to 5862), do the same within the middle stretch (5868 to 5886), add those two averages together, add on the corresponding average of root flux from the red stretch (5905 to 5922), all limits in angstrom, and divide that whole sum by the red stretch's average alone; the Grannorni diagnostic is 3.01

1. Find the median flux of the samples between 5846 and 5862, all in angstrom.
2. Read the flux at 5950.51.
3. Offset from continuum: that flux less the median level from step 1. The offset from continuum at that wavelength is -0.8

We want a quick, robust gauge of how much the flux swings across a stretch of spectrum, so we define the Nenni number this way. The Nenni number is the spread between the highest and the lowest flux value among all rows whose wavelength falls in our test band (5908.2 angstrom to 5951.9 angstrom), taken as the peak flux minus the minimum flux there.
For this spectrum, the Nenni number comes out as 1.2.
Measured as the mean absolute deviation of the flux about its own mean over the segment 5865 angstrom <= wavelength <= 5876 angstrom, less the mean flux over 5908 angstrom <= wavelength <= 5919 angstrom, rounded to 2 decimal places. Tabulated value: -4.40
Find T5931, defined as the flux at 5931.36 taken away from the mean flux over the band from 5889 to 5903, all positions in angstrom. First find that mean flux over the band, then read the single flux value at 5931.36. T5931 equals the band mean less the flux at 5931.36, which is -1.2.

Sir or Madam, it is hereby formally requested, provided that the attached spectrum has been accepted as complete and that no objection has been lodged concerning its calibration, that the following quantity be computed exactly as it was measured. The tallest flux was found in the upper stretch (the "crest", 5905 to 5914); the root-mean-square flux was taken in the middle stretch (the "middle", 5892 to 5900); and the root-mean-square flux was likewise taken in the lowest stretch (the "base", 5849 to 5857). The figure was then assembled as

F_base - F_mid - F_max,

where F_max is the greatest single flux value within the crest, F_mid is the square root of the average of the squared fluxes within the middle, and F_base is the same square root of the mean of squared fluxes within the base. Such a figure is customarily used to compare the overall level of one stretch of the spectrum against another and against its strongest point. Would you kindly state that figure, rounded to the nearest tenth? -3.3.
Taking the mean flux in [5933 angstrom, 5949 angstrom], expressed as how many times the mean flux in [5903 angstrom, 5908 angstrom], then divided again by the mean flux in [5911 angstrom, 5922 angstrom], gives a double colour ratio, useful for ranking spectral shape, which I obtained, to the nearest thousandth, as 0.225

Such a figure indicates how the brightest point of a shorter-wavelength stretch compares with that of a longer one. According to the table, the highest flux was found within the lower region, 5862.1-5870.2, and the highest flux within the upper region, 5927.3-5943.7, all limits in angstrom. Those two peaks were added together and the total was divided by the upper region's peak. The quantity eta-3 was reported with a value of 2.01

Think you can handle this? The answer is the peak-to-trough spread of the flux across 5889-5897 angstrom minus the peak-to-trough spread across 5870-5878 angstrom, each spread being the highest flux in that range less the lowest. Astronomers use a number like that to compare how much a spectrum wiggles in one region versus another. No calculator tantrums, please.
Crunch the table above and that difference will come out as -0.20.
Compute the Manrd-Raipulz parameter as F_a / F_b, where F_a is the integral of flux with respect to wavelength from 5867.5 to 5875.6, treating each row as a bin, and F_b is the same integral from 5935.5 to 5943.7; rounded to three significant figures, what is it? 1.05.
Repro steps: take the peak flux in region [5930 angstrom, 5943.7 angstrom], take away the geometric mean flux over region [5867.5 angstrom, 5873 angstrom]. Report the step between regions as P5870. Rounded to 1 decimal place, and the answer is 0.2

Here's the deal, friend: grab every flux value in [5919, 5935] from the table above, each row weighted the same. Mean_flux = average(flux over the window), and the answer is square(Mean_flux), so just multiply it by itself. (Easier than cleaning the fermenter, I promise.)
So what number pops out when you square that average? 19.6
